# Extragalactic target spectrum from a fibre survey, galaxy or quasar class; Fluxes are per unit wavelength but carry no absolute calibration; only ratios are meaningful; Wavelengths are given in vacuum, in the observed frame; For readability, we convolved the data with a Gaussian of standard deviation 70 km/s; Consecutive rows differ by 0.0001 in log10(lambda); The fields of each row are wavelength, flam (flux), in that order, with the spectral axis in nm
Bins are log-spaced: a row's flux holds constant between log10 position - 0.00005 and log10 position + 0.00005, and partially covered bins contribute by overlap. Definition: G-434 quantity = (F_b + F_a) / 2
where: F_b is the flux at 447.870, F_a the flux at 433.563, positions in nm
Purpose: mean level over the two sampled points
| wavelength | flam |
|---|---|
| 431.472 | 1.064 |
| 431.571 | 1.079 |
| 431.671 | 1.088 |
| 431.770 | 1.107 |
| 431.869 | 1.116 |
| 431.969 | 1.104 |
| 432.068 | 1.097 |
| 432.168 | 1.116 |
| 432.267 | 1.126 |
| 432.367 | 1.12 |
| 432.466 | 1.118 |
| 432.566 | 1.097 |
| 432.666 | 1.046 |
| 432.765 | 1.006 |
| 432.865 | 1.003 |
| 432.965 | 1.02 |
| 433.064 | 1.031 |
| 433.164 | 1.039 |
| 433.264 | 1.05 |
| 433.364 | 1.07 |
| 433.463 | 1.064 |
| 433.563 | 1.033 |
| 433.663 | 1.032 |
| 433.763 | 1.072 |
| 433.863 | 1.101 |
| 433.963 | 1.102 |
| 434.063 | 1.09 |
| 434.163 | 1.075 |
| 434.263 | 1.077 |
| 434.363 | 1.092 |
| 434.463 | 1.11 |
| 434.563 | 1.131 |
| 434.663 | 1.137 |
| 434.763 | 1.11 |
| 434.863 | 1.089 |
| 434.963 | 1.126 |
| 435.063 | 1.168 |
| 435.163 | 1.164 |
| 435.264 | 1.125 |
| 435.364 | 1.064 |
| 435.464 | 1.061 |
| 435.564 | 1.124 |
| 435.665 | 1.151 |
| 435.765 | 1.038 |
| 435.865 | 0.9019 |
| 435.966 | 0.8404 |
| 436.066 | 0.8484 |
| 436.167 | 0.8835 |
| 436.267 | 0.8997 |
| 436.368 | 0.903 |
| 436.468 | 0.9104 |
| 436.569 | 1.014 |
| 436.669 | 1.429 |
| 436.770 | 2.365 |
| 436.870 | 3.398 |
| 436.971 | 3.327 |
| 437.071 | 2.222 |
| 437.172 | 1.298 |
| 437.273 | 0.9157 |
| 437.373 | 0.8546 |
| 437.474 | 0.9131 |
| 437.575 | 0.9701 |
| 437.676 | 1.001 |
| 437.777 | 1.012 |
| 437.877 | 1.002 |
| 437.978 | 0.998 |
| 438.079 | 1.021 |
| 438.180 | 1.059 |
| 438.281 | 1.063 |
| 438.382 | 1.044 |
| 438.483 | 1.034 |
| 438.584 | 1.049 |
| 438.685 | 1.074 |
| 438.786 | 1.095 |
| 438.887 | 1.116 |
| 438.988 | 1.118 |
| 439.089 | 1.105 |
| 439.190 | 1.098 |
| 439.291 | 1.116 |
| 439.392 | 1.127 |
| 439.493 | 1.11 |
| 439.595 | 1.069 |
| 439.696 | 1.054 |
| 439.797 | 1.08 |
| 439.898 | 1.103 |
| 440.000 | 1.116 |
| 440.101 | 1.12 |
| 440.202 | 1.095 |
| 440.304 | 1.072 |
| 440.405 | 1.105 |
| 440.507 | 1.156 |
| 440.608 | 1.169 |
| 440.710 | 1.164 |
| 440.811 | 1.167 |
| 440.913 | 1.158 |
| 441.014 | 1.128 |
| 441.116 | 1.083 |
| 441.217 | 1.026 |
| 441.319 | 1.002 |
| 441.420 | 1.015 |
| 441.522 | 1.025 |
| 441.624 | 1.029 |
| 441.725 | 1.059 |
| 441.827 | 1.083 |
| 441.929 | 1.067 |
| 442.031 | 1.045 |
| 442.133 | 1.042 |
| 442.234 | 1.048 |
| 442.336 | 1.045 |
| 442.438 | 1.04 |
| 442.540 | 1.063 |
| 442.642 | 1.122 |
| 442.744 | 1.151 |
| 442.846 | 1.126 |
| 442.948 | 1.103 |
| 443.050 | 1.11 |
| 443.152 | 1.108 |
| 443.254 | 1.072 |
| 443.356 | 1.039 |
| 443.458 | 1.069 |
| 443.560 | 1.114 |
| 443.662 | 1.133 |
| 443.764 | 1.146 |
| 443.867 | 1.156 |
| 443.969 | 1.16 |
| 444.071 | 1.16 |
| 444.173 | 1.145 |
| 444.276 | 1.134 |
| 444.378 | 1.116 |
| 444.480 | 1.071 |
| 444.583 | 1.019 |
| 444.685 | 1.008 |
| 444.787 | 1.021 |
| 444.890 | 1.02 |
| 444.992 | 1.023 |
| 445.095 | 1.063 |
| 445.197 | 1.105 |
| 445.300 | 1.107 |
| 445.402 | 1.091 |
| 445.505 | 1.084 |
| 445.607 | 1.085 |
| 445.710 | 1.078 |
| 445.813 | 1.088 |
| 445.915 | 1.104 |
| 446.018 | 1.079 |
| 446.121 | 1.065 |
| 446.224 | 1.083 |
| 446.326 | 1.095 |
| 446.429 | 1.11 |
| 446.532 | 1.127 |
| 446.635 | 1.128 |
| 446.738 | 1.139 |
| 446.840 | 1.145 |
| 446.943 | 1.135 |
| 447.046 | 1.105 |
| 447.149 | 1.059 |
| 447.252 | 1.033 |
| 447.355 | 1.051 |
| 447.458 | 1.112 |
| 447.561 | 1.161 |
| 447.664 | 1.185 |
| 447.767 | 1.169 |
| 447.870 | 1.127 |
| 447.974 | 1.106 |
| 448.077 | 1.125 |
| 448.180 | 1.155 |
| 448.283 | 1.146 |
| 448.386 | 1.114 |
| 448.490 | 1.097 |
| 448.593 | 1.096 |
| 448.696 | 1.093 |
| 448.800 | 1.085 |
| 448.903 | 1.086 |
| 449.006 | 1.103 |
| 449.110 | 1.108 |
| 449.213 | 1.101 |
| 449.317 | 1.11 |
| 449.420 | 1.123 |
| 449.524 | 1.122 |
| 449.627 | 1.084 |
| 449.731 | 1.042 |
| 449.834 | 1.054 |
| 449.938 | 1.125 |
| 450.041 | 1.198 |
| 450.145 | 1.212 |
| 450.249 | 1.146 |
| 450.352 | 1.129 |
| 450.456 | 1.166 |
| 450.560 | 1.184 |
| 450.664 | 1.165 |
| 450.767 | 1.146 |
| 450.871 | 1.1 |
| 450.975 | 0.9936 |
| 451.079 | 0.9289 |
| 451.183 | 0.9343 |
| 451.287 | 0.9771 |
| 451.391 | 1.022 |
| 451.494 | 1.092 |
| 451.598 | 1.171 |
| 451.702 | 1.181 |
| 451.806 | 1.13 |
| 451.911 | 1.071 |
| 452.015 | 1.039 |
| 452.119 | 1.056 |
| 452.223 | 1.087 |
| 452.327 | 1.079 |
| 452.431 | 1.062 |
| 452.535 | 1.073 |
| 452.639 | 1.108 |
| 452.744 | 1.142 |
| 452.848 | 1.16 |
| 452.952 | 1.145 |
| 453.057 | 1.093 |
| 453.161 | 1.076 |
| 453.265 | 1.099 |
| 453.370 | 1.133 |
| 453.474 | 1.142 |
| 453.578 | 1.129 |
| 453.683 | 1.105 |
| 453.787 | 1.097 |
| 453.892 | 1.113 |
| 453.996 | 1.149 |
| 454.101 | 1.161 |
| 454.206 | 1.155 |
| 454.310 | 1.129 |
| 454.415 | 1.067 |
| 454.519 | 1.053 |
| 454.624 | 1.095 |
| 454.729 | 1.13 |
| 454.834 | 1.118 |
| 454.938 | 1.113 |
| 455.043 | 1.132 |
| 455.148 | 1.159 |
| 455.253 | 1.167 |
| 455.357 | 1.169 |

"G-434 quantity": 1.08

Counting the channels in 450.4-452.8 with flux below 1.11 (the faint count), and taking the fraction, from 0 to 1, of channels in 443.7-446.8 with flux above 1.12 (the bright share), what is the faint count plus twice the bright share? 16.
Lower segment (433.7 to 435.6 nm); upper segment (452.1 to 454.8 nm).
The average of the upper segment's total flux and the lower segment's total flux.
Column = 25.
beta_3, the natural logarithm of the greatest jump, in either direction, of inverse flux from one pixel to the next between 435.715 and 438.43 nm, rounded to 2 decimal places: -1.13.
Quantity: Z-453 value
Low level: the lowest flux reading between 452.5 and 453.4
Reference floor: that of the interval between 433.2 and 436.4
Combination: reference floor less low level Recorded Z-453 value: -0.23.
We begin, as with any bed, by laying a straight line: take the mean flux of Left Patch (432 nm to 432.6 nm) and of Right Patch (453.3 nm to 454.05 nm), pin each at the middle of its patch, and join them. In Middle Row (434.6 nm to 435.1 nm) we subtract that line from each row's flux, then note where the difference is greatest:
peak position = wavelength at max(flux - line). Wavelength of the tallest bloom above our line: 435.063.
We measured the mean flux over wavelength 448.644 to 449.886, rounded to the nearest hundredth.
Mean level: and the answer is 1.09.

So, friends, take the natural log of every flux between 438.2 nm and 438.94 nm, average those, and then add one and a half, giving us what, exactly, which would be 1.57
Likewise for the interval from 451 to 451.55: 1.49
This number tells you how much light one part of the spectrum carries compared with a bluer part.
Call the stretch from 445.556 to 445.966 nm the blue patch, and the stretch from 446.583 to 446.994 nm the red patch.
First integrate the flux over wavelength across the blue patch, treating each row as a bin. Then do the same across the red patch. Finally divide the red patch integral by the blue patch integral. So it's 1.05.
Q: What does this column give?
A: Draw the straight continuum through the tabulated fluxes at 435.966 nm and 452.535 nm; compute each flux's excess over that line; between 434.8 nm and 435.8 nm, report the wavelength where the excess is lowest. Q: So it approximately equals 435.765 nm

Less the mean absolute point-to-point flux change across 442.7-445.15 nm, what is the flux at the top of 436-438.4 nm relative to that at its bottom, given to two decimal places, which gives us 0.18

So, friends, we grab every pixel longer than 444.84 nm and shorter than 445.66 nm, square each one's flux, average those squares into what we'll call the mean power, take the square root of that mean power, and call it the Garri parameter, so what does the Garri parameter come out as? 1.07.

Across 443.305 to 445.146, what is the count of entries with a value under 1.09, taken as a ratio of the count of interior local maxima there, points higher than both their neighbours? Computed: 9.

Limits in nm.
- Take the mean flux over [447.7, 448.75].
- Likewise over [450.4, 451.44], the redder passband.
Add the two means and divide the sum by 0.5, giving 4.37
